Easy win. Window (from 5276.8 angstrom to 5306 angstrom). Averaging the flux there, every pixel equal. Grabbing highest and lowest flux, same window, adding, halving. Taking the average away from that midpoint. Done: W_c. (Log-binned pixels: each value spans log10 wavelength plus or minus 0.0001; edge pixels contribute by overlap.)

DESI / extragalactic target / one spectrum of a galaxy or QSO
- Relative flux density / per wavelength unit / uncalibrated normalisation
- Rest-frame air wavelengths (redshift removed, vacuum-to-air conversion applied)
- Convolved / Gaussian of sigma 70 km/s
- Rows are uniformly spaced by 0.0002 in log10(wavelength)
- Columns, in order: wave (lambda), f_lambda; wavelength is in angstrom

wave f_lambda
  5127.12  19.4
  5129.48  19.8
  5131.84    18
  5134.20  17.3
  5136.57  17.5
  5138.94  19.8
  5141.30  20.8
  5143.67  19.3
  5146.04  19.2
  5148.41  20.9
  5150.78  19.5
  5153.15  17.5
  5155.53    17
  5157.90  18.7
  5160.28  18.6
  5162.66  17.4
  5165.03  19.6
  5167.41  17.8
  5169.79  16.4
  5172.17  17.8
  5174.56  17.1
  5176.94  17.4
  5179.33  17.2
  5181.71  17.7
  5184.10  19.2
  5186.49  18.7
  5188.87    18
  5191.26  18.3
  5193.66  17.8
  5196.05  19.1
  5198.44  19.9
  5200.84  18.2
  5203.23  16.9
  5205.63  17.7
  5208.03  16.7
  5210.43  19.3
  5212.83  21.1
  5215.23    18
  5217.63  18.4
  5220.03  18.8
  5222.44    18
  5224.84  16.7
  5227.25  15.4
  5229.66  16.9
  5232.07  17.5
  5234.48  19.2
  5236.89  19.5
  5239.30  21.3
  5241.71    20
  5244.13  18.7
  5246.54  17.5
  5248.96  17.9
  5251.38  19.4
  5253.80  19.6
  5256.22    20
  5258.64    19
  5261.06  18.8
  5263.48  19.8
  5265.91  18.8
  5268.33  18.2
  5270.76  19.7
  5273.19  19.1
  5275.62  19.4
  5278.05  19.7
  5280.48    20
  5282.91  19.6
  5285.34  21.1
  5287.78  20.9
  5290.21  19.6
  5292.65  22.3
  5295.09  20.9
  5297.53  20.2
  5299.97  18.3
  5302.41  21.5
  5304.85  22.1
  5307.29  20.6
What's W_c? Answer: -0.22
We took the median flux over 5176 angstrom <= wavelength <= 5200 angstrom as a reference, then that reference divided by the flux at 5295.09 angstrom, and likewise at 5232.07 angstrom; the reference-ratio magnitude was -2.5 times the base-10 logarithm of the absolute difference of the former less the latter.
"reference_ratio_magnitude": 1.9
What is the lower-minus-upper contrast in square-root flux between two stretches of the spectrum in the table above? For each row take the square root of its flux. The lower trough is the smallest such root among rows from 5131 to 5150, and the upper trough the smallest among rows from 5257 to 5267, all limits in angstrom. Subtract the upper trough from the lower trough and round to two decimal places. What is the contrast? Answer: -0.18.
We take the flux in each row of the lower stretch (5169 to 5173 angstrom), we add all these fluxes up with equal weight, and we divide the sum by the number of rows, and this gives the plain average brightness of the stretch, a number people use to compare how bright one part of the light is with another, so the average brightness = 17.1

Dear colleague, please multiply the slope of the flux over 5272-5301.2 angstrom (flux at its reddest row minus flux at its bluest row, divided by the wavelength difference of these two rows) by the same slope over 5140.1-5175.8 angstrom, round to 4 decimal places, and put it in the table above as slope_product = 0.0033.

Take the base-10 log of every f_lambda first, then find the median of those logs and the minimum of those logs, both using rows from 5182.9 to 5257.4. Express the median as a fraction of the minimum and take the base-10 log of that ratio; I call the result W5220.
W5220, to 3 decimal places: 0.027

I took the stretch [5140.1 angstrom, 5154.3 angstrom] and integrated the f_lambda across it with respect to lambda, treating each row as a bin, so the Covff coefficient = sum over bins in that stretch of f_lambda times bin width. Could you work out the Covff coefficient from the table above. 278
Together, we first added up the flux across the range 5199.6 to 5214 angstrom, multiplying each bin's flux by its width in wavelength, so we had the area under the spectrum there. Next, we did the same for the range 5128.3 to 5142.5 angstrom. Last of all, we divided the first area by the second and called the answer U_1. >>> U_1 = 0.98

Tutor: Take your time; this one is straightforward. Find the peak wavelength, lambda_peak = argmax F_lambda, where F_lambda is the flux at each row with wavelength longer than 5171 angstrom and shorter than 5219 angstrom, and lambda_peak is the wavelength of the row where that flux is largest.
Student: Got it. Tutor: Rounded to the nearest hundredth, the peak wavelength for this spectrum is 5212.83 angstrom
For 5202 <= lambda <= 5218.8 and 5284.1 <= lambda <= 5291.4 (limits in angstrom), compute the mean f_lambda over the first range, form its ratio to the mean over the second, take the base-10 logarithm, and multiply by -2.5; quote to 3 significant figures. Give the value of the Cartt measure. 0.125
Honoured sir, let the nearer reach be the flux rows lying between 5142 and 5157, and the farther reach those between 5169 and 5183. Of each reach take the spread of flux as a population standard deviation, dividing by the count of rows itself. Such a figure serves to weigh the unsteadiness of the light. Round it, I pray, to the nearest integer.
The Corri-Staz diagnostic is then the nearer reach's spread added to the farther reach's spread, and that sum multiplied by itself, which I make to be 3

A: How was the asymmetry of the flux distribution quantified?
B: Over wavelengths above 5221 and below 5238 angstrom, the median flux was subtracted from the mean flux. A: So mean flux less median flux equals 0.10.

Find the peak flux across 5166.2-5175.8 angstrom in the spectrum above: 17.8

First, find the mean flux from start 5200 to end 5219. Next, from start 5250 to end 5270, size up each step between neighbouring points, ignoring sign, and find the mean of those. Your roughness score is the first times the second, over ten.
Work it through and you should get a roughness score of 1.15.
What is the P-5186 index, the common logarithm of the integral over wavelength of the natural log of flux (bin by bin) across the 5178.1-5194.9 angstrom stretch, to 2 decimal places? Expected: 1.69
